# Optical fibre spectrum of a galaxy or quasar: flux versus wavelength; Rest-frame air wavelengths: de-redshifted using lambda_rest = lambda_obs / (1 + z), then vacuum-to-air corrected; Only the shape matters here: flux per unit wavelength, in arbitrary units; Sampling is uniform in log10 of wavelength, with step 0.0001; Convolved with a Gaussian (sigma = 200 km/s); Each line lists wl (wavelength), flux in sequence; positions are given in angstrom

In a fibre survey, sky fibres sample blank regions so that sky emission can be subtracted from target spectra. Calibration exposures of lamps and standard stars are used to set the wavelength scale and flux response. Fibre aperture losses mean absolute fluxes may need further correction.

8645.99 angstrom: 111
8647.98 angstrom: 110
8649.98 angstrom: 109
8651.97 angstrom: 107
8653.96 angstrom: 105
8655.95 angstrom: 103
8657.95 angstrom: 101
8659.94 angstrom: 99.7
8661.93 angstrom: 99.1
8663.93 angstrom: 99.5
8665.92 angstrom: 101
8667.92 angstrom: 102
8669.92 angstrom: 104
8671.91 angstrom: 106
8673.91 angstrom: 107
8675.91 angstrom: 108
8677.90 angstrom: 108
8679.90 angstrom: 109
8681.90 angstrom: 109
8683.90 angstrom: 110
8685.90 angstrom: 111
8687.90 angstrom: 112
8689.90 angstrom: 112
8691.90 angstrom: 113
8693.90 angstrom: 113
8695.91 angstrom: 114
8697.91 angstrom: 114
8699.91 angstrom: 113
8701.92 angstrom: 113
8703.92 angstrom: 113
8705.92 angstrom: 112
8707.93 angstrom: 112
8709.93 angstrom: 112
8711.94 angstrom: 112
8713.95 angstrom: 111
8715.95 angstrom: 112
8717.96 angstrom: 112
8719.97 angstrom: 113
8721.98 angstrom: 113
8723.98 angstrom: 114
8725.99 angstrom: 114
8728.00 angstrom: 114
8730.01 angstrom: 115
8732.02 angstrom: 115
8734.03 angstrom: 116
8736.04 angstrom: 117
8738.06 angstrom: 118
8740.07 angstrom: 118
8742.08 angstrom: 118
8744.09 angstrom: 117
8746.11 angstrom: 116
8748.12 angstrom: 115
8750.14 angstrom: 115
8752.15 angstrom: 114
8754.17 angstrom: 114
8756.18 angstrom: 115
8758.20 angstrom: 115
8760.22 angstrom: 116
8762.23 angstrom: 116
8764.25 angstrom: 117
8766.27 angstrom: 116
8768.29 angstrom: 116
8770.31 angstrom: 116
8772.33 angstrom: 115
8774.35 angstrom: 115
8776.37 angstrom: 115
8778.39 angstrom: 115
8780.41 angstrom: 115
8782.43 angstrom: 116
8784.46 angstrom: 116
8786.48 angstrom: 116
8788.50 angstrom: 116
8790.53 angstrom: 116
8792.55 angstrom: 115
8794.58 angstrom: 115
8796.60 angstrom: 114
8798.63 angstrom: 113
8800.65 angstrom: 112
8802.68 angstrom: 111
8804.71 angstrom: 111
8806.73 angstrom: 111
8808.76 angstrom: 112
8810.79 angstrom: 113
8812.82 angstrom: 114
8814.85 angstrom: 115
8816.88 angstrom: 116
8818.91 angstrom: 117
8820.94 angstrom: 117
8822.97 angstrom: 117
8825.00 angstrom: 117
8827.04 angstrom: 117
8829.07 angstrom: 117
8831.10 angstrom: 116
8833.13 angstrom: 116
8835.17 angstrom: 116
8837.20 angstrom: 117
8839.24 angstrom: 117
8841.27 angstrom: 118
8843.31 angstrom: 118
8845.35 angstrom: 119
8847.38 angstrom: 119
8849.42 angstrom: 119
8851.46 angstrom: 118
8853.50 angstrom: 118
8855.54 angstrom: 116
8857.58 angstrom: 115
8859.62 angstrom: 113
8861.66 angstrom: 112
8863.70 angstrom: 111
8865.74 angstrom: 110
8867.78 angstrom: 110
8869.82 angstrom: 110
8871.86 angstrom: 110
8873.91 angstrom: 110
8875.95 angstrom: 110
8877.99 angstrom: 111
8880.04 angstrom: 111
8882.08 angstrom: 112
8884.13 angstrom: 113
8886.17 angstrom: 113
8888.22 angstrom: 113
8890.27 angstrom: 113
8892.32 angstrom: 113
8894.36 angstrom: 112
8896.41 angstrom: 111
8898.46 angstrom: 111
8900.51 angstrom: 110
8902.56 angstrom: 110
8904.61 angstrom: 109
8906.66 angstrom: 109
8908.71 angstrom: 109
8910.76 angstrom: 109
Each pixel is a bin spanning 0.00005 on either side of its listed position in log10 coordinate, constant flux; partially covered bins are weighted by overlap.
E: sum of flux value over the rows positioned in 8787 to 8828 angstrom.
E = 2289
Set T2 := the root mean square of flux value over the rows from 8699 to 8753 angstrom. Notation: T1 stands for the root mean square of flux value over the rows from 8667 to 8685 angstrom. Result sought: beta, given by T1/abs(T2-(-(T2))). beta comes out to 0.468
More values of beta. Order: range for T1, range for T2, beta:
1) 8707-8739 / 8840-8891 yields 0.500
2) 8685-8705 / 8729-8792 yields 0.487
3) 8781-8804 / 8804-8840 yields 0.497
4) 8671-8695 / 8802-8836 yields 0.478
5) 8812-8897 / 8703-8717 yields 0.511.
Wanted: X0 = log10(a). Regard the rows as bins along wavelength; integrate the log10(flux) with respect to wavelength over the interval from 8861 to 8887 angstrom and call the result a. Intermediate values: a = 53.2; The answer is 1.73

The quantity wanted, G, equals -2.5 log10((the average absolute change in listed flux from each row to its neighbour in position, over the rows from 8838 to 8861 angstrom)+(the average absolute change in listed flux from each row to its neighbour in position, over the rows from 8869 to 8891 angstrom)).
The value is -0.10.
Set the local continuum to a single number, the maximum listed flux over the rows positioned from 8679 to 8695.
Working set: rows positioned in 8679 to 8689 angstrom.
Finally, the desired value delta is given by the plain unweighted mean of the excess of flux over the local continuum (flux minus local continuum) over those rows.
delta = -3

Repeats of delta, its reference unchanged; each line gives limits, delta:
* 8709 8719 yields -1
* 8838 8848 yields 5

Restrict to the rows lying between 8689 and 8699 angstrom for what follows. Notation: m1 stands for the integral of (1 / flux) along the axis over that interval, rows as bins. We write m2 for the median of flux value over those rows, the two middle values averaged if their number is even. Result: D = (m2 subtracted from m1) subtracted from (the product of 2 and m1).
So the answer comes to 113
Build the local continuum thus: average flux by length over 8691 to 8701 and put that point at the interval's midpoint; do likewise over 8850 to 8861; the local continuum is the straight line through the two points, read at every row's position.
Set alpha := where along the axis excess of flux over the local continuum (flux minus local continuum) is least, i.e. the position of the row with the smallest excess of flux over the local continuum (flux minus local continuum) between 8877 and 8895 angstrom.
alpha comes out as 8880.04 angstrom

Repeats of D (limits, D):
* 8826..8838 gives 117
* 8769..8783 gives 115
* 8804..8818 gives 113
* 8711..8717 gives 112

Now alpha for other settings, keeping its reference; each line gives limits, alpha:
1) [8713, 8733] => 8713.95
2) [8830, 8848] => 8835.17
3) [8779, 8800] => 8798.63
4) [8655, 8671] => 8661.93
